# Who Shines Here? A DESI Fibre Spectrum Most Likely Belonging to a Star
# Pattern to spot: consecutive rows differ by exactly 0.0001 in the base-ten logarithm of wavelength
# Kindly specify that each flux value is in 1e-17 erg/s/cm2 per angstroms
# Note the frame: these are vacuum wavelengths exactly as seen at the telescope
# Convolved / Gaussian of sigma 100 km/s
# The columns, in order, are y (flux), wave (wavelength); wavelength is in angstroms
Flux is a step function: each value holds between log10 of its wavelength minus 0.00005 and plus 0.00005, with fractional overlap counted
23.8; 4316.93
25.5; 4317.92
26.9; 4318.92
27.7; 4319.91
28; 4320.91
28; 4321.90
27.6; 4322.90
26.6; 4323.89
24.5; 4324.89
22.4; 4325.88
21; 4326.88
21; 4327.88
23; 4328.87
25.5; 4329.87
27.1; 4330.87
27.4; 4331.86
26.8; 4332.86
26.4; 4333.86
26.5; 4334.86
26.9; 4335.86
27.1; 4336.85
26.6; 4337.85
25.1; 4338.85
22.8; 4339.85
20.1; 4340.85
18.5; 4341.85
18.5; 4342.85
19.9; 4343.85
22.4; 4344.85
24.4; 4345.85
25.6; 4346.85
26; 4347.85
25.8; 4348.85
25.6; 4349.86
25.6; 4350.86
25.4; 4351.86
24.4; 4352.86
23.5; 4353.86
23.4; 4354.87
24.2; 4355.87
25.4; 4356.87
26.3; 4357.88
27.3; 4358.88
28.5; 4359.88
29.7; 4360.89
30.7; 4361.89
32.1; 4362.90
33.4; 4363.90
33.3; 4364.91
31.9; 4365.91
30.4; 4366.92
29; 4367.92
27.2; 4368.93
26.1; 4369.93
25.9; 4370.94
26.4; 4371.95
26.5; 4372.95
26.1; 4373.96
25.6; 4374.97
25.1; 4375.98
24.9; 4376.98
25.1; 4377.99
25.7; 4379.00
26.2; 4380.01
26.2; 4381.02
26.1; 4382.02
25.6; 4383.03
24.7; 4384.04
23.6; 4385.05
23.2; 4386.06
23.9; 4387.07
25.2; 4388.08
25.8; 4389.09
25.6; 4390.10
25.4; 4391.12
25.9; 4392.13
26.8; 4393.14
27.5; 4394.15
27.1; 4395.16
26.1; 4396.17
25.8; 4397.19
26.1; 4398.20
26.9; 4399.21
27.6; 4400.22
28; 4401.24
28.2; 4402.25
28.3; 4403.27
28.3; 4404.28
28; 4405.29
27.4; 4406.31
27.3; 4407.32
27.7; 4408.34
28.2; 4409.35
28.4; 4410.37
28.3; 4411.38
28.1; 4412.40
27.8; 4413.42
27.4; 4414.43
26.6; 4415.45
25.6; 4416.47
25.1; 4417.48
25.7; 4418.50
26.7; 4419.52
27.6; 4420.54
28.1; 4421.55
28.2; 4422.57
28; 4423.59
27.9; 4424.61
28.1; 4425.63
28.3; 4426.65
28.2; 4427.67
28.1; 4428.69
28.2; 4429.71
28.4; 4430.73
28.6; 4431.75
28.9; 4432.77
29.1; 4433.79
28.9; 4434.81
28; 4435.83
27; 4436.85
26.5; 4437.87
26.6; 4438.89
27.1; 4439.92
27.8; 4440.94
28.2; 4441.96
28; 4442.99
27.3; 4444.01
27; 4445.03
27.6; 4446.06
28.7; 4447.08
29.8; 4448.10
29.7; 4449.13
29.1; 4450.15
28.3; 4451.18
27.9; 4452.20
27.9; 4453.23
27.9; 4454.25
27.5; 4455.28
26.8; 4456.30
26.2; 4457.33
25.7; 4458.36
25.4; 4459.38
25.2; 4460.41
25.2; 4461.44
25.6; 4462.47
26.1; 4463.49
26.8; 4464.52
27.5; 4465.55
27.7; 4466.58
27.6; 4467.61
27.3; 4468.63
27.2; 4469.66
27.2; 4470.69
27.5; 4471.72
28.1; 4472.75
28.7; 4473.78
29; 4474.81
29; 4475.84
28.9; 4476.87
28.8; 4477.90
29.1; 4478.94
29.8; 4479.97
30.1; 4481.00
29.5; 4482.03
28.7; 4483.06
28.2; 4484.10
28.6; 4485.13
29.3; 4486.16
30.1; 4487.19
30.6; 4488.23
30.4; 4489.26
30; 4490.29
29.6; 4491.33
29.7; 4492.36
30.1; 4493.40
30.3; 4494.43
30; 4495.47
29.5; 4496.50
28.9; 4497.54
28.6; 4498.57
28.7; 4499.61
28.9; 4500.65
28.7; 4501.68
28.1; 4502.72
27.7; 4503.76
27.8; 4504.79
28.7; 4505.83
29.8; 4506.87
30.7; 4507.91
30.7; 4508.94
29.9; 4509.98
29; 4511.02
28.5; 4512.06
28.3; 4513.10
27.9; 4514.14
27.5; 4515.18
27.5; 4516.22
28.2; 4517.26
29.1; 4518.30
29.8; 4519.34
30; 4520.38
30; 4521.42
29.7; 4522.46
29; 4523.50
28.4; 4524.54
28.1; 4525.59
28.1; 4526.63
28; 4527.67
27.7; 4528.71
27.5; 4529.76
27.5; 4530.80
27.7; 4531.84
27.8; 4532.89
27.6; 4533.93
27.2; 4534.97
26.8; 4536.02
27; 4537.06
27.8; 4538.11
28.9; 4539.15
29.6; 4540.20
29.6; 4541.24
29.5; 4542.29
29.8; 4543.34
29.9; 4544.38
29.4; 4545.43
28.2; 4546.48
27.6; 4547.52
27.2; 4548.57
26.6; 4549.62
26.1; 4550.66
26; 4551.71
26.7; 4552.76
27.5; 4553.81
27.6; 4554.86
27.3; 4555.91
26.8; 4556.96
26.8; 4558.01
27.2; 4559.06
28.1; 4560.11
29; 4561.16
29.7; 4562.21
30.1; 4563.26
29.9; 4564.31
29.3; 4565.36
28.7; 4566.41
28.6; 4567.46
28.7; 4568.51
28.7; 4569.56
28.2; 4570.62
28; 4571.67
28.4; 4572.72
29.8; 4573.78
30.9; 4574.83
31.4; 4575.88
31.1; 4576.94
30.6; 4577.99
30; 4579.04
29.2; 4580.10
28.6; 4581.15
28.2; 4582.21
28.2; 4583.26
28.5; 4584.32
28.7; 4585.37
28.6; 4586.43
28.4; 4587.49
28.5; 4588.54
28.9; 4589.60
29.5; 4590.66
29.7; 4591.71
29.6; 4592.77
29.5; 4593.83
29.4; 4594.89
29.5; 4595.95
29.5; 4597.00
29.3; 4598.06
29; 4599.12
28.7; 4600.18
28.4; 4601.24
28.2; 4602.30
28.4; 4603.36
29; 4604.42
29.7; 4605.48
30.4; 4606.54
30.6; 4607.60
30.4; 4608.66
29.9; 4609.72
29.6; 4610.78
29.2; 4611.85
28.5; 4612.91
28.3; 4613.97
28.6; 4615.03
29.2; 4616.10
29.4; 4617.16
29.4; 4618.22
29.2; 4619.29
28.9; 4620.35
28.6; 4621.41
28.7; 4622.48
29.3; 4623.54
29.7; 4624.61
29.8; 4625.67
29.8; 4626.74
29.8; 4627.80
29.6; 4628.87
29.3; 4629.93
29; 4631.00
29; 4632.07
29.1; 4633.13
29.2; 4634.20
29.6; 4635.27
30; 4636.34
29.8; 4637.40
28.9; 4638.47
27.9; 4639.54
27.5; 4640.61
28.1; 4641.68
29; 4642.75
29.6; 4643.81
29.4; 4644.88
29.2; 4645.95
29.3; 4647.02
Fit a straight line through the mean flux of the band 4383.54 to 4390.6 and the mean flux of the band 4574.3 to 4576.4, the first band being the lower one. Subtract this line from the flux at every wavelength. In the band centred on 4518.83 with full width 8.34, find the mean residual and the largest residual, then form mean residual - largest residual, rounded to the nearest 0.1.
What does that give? -1.0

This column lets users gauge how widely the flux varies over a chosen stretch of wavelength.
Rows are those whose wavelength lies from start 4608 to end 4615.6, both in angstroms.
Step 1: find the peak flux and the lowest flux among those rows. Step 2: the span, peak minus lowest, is 2.1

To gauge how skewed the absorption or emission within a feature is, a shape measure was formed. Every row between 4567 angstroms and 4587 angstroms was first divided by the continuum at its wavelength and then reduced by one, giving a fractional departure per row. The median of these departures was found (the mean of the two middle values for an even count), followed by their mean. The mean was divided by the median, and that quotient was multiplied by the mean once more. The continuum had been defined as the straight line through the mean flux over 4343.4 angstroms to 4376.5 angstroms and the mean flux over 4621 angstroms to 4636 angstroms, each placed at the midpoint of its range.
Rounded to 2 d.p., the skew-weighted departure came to -0.03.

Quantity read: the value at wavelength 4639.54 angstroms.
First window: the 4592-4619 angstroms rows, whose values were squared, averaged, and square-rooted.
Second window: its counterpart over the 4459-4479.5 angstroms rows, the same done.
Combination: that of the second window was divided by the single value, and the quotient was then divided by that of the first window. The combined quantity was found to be 0.034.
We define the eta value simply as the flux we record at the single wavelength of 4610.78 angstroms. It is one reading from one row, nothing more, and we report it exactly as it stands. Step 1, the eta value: 29.6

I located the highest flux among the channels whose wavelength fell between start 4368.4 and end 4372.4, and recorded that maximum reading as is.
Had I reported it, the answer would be 27.2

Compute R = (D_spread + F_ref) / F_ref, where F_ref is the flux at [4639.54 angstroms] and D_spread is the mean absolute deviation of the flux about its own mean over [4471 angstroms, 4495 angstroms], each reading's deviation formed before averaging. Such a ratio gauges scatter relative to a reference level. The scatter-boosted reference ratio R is 1.024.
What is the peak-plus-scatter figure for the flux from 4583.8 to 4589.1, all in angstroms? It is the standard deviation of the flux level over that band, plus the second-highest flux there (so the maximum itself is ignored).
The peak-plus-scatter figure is 28.7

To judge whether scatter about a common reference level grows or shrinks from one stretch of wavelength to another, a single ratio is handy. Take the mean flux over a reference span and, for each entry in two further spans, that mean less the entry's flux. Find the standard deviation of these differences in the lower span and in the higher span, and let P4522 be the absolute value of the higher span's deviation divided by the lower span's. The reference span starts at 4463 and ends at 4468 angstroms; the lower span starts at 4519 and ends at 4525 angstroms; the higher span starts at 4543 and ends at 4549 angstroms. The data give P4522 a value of 1.8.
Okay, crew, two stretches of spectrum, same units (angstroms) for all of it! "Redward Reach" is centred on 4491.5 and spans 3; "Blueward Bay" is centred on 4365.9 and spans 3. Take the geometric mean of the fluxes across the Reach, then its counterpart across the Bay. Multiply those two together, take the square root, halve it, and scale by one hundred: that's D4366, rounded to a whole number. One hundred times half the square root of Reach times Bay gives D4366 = 1539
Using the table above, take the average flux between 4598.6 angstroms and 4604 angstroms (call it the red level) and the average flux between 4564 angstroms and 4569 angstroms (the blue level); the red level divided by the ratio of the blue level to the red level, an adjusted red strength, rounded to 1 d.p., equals 28.0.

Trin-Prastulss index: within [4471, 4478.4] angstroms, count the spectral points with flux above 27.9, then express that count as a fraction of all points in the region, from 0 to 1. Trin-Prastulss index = 0.86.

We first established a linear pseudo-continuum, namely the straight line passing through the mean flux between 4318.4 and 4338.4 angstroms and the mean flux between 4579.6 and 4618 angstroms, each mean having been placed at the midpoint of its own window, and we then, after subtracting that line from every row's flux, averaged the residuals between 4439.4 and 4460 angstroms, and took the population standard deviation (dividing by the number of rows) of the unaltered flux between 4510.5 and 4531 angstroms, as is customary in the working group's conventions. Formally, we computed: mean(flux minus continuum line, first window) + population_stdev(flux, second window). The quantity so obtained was 1.2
